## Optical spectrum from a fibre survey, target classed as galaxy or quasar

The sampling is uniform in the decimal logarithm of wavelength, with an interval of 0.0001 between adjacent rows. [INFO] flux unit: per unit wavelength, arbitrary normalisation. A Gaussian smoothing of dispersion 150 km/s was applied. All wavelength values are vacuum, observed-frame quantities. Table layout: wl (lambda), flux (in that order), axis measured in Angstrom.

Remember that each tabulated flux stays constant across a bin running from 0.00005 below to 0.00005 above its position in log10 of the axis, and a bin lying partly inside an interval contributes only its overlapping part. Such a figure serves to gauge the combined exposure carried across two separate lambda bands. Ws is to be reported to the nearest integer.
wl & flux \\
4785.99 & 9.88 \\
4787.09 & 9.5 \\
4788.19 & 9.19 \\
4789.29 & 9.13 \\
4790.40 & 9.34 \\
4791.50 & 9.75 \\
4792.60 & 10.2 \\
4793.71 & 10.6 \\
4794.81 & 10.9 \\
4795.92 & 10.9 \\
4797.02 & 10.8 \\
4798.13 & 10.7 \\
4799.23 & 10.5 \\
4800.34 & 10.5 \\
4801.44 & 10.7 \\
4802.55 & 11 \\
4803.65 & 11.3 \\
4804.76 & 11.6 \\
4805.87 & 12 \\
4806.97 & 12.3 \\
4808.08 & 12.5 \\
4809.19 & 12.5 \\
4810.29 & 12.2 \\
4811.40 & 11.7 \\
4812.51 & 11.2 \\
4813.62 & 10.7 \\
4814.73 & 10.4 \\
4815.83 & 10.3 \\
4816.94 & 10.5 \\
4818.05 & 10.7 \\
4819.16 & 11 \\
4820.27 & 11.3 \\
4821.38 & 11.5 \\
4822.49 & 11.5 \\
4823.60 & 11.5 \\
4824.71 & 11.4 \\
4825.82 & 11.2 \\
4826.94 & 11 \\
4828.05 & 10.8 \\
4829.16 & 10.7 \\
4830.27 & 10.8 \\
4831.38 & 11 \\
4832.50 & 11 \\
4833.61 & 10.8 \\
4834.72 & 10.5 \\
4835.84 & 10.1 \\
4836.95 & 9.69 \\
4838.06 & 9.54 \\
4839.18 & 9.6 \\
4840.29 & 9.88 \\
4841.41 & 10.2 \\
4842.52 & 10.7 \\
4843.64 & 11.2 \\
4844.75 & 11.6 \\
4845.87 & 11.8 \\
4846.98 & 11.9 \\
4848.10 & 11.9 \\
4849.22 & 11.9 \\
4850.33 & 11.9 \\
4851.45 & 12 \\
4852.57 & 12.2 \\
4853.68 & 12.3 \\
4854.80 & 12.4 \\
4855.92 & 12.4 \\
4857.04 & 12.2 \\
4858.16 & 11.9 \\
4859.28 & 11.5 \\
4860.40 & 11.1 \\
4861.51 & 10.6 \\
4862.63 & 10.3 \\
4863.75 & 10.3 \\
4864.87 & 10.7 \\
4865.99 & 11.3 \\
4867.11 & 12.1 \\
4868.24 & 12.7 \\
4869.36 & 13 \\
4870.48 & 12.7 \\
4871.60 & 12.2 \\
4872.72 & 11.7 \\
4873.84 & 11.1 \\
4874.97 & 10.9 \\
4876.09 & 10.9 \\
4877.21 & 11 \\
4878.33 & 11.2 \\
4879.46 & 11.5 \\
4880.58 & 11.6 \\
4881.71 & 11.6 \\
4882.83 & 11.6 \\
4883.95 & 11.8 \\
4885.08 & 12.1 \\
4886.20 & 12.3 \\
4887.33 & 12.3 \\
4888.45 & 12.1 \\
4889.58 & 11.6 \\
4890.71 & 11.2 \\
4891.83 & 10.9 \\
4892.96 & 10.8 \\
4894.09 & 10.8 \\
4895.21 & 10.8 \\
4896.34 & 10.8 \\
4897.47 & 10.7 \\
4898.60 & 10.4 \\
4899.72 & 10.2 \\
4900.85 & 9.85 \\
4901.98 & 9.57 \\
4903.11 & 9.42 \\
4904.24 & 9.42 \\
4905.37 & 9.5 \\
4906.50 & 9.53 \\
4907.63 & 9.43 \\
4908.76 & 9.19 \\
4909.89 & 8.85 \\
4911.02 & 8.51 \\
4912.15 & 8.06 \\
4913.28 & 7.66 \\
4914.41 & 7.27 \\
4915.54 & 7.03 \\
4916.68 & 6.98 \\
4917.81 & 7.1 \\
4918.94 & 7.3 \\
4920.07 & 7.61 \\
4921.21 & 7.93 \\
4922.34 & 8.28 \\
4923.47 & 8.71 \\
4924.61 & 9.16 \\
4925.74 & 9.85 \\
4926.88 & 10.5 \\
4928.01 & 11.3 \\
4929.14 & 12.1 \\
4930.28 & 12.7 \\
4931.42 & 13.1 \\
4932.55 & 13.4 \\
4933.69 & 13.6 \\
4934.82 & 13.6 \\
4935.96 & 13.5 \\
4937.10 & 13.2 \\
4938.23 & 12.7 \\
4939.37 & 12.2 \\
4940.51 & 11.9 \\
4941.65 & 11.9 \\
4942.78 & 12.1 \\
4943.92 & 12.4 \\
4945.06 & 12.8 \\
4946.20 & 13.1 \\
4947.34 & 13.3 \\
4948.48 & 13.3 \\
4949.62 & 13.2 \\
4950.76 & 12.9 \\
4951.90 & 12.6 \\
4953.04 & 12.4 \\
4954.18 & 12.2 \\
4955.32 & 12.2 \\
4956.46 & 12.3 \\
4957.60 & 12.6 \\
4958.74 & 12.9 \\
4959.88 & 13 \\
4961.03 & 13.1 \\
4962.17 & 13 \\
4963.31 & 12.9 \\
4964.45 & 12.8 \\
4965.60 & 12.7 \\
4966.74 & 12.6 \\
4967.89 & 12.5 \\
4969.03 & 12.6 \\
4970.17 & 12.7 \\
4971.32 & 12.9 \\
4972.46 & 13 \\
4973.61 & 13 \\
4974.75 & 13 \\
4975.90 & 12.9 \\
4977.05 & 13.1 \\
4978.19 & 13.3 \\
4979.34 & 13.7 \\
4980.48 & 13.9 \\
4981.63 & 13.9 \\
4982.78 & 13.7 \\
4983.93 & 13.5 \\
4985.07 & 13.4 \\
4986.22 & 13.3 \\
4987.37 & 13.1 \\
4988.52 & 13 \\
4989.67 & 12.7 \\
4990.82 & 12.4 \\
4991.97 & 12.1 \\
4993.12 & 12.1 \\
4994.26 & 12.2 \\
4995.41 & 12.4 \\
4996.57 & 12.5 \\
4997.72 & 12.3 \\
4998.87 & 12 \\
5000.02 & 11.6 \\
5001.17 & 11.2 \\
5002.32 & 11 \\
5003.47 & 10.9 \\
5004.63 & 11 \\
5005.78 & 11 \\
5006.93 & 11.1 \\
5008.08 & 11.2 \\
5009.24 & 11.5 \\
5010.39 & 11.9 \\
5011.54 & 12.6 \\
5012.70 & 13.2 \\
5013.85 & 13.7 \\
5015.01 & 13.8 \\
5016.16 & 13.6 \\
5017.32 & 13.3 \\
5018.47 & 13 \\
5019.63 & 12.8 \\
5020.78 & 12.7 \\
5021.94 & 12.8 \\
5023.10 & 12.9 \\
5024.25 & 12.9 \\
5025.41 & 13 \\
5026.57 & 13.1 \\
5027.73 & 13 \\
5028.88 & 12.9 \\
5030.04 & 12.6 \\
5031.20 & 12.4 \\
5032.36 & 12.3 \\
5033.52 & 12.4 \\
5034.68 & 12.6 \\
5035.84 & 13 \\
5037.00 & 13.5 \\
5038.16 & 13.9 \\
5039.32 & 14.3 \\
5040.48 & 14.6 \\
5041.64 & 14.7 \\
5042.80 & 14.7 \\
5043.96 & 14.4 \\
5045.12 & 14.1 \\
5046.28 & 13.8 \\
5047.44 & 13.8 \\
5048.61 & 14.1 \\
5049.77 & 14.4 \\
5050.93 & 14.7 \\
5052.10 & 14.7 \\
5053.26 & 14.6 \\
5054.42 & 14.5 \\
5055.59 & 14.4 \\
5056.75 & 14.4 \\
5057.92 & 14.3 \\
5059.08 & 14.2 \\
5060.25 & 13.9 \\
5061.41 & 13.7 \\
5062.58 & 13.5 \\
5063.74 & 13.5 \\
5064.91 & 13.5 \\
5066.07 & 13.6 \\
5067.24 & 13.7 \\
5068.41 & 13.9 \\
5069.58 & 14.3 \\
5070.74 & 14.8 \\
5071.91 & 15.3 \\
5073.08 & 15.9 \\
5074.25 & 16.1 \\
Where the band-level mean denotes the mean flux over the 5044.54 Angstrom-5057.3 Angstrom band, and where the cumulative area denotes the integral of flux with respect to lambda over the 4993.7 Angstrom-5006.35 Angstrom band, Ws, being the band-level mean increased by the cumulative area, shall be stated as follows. 162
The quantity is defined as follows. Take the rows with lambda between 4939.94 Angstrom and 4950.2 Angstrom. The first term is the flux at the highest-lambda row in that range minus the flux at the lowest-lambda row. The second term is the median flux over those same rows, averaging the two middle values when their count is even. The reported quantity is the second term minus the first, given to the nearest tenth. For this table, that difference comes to 11.5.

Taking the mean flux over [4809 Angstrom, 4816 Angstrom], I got 11.3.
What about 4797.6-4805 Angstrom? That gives 10.9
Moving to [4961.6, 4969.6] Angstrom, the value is 12.7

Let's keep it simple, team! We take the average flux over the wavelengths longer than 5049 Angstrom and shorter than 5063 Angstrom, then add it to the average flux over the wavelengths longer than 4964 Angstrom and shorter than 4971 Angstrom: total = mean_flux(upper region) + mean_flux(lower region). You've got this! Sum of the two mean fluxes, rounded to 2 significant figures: 27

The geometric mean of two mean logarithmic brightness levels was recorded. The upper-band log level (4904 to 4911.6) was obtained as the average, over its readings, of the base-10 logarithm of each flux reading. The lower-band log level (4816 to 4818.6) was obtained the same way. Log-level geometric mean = 0.99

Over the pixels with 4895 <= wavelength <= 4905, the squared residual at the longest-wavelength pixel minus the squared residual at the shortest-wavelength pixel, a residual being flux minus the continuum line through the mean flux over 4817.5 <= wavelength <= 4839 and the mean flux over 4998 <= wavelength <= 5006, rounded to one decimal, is 2.5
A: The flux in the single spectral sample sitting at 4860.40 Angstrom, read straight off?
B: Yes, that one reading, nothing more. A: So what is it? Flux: 11.1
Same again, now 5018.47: 13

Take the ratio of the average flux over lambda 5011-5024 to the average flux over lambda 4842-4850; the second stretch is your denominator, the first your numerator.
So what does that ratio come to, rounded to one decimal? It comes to 1.1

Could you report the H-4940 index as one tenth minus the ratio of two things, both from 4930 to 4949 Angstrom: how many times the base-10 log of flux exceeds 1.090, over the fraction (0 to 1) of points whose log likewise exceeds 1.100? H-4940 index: -18.3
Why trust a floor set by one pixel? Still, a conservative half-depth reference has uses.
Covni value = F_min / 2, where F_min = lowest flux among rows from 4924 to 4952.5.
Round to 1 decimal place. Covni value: 4.6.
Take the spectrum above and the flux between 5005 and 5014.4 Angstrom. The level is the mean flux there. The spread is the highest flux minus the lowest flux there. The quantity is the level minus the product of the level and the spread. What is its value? -20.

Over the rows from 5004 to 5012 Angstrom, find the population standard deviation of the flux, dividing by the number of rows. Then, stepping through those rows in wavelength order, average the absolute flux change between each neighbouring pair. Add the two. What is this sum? 0.82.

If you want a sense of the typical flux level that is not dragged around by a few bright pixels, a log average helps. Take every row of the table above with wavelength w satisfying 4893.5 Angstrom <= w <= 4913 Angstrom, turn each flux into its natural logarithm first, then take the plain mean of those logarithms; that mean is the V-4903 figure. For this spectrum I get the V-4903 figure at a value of 2.27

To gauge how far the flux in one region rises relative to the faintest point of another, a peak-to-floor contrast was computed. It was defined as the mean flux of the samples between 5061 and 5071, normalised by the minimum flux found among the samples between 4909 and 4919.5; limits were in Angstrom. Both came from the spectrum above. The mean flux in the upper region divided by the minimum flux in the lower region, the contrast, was 1.98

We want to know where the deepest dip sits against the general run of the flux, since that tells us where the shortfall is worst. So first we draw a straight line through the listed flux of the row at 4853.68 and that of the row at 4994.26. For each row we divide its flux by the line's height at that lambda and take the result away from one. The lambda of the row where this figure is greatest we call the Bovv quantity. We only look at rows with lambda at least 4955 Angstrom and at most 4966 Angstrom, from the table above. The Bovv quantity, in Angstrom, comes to 4955.32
